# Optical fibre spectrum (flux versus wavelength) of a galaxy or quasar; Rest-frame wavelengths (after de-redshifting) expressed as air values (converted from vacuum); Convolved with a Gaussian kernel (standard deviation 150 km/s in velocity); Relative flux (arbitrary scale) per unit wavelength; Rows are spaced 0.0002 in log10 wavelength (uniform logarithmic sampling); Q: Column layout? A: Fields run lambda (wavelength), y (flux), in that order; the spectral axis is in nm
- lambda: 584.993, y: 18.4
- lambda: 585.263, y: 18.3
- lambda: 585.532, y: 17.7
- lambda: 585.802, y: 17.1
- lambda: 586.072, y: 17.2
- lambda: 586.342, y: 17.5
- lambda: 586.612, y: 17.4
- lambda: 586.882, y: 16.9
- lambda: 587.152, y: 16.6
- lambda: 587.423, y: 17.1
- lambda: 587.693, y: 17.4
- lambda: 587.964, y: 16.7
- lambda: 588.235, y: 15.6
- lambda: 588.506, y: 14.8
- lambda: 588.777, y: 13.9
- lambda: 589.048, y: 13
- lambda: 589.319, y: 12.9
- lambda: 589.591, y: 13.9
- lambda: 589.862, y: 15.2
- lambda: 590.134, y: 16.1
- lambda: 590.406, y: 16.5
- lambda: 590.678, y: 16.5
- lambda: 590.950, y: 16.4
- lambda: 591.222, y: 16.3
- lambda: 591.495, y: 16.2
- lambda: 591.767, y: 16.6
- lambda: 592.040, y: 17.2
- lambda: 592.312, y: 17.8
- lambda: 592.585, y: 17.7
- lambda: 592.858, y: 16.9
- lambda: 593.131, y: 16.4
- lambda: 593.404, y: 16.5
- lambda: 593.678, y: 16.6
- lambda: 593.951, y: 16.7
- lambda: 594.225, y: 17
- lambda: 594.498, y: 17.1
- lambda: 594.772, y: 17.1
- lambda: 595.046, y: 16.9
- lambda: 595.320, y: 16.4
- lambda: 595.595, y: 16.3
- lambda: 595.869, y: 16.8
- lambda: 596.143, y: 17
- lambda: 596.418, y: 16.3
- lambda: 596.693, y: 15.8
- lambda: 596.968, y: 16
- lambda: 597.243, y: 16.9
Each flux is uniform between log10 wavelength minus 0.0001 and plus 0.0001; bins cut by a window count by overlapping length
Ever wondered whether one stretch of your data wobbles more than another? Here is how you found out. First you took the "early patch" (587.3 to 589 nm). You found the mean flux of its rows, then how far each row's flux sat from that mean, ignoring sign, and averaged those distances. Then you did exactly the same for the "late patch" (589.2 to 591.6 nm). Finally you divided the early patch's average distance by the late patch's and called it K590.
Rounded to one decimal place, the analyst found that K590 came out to 1.1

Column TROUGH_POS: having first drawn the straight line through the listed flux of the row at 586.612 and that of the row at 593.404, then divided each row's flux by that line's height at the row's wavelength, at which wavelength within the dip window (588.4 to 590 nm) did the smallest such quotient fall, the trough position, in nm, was 589.319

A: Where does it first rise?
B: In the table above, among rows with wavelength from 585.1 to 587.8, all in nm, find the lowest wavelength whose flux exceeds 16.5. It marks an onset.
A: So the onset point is 585.263 nm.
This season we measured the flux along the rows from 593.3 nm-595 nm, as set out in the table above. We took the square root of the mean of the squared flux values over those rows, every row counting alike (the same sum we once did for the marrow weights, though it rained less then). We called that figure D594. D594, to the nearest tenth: 16.8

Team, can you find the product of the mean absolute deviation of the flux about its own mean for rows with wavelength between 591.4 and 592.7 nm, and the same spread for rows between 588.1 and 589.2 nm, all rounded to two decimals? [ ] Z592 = 0.49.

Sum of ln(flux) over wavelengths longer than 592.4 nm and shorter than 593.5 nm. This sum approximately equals 11.3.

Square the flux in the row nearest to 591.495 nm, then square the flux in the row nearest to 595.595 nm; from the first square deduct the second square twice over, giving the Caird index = -269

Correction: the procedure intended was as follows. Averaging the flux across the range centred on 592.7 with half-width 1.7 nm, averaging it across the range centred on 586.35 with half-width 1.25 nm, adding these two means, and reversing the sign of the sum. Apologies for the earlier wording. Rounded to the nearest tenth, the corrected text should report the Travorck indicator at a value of -34.1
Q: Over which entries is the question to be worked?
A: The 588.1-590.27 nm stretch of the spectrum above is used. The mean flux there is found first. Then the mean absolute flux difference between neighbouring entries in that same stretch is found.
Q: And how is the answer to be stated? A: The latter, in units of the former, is 0.058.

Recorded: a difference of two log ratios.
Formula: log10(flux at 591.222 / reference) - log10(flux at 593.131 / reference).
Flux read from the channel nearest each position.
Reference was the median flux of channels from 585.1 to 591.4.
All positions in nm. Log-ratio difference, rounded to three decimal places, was -0.003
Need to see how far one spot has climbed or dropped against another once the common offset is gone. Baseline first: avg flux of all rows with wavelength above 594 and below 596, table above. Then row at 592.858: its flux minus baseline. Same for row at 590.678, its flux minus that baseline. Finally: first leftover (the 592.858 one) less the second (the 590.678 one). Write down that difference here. 0.4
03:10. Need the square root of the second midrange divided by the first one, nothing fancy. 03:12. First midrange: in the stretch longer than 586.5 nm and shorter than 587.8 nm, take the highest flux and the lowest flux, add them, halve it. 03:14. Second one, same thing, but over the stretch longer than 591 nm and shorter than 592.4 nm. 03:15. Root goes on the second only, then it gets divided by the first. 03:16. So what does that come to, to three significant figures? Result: 0.243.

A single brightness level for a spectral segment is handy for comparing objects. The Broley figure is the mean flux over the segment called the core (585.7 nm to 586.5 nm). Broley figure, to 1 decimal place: 17.3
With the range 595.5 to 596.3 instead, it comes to 16.7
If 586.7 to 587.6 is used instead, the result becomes 16.9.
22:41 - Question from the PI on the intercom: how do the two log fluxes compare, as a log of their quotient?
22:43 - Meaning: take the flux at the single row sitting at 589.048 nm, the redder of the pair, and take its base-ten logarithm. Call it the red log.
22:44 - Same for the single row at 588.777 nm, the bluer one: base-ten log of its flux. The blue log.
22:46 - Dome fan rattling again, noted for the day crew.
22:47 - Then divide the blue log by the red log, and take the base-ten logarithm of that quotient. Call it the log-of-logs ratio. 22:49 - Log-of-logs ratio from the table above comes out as 0.011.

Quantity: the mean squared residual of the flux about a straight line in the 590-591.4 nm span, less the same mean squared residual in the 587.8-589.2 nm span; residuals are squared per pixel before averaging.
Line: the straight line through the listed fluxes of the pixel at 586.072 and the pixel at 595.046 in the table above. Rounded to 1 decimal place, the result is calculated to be -6.5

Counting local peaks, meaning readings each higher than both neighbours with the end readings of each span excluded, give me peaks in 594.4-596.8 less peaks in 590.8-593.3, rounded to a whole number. 0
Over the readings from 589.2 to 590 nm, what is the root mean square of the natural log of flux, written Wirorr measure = 2.64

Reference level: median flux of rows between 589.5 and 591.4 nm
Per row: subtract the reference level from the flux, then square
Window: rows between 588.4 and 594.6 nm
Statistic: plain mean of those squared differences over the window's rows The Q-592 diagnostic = 1.9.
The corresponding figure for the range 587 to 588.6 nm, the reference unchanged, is 0.8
